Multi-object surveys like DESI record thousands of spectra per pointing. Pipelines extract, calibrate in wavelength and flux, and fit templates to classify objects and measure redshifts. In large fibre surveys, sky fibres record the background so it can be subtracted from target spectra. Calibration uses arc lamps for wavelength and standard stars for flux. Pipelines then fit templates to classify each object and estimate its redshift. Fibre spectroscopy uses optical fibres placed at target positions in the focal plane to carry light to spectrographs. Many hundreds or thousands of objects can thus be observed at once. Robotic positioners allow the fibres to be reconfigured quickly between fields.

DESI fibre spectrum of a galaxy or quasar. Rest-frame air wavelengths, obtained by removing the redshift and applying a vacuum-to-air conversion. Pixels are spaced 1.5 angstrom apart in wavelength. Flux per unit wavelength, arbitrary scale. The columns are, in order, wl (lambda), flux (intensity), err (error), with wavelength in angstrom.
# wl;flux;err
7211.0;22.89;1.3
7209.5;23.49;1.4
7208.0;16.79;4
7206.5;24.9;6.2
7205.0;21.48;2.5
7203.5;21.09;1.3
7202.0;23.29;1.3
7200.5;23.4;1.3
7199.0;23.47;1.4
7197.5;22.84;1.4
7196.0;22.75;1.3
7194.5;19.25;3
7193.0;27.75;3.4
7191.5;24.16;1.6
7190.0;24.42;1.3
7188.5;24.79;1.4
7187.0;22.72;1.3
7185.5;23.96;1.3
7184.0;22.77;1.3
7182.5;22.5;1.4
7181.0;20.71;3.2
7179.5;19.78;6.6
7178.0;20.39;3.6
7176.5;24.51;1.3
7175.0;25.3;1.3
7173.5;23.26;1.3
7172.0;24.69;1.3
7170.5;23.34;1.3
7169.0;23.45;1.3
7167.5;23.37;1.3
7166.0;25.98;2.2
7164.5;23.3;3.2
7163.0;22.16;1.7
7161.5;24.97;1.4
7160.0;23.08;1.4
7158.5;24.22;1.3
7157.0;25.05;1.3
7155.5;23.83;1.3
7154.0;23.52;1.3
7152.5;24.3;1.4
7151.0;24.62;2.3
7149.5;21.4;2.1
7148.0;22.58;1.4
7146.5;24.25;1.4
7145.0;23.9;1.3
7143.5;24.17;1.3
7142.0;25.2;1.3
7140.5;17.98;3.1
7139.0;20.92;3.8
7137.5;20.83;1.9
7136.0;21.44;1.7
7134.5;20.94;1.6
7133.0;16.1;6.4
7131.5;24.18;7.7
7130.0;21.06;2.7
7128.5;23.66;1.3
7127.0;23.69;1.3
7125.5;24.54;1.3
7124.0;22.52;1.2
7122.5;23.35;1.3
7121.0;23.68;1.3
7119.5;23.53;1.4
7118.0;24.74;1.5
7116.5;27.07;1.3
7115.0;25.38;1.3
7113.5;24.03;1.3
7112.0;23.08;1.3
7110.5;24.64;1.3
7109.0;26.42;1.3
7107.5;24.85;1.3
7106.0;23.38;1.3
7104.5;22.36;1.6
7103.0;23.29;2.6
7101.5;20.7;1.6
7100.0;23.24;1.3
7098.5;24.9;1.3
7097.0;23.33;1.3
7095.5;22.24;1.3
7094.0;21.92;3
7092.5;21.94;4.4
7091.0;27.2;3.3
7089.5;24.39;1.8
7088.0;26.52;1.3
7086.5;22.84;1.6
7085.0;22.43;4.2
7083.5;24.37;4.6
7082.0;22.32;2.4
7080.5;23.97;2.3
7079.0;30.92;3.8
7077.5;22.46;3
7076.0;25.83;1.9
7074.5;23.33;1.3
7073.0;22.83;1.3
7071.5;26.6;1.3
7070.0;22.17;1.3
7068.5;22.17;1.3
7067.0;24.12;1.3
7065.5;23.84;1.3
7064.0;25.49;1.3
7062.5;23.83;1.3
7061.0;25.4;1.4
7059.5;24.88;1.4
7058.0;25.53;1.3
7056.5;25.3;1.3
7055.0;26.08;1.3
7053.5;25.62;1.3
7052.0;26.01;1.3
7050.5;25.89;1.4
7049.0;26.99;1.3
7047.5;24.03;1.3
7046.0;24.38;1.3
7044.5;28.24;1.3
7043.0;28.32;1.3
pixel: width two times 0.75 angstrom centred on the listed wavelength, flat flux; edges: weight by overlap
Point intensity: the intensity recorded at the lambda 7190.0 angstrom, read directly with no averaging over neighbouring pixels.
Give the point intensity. 24.42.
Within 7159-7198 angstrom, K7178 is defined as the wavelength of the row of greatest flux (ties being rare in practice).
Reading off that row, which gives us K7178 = 7193.0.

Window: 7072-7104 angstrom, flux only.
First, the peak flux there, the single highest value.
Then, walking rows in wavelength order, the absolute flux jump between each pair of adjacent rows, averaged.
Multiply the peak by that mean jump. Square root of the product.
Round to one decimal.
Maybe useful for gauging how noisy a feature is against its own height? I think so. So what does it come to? 8.9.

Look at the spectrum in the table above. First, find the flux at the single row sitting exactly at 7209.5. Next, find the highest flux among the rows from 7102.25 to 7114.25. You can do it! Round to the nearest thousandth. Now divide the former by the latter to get 0.889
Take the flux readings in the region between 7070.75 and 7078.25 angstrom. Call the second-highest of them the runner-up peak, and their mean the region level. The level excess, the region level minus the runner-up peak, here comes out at -1.6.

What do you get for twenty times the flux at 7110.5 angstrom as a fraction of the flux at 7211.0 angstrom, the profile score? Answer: 21.5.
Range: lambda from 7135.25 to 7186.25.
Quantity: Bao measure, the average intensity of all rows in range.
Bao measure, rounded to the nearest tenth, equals 23.1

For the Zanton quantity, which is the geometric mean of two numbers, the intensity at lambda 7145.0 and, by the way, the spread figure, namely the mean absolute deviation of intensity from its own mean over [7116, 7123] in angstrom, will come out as 5.2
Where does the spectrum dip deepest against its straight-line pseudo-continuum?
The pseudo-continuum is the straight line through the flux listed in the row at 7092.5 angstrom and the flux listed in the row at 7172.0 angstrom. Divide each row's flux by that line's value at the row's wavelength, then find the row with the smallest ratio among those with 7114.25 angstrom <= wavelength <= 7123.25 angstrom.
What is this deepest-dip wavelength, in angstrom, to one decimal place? 7122.5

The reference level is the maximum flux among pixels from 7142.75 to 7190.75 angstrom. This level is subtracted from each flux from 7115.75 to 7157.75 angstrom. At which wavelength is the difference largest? 7116.5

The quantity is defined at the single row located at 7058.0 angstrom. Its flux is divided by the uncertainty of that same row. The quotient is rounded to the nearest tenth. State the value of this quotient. 19.6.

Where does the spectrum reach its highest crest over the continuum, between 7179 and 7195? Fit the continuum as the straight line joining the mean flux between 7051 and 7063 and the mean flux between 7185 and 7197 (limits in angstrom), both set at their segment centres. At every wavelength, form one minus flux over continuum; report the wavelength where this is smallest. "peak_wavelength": 7193.0 angstrom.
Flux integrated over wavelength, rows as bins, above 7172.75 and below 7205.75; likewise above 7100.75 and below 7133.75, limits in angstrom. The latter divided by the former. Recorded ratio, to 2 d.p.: 1.02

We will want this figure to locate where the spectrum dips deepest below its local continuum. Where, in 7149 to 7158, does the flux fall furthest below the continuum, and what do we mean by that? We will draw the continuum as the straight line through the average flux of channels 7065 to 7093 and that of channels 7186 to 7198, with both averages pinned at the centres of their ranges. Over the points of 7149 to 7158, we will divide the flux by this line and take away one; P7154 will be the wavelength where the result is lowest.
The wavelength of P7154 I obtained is 7149.5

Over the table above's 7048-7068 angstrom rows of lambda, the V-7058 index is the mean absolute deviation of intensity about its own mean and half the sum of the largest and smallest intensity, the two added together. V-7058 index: 26.1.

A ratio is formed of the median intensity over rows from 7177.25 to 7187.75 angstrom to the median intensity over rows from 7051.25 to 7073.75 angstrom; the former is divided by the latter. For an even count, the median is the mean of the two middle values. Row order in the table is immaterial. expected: 0.89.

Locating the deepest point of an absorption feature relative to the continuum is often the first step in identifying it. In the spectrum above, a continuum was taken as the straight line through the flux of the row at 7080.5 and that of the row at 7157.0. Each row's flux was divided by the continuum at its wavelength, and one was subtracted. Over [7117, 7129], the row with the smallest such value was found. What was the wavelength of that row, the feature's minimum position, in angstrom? 7124.0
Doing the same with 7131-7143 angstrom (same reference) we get 7133.0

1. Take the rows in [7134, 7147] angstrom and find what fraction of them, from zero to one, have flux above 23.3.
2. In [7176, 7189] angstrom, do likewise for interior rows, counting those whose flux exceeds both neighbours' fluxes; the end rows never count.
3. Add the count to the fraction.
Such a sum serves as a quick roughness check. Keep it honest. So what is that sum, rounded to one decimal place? 1.4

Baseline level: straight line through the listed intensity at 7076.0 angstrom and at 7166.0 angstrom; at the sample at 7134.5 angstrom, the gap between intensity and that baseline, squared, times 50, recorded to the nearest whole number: 1244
